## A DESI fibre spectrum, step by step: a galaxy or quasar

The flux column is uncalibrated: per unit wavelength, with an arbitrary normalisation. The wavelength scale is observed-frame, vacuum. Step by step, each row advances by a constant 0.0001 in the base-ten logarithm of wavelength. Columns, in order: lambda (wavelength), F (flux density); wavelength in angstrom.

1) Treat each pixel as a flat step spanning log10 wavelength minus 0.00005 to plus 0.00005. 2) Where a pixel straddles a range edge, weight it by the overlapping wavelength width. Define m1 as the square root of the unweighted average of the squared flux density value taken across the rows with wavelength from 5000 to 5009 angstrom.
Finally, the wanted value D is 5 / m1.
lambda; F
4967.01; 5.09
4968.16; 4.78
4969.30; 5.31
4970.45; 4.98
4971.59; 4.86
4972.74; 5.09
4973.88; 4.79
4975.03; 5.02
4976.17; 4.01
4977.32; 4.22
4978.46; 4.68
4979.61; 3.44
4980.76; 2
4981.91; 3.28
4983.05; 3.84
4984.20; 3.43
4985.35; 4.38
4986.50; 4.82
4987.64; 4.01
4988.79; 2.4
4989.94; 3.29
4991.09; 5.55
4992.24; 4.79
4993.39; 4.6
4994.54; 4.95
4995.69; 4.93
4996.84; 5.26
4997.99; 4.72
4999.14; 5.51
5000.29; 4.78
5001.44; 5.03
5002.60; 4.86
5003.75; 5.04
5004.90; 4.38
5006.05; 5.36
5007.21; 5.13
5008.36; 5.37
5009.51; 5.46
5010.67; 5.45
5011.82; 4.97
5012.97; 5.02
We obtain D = 1.00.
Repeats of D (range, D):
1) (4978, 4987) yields 1.31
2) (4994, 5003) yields 1.00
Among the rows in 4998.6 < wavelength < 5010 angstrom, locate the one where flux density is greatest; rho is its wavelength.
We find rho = 4999.14 angstrom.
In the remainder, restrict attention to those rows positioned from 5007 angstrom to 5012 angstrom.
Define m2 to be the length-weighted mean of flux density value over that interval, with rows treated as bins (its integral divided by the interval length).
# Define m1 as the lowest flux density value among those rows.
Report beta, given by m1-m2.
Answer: -0.3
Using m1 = 4.97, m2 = 5.3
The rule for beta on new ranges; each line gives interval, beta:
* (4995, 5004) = -0.3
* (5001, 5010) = -0.7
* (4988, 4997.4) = -2.1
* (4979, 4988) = -1.6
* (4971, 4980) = -1.1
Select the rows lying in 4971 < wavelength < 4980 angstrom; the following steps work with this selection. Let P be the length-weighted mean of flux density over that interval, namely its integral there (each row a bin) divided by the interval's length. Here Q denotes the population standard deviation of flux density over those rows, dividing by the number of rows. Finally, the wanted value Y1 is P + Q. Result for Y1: 5.08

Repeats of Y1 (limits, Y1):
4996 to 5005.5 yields 5.27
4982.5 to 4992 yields 4.90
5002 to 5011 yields 5.46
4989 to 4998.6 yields 5.30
